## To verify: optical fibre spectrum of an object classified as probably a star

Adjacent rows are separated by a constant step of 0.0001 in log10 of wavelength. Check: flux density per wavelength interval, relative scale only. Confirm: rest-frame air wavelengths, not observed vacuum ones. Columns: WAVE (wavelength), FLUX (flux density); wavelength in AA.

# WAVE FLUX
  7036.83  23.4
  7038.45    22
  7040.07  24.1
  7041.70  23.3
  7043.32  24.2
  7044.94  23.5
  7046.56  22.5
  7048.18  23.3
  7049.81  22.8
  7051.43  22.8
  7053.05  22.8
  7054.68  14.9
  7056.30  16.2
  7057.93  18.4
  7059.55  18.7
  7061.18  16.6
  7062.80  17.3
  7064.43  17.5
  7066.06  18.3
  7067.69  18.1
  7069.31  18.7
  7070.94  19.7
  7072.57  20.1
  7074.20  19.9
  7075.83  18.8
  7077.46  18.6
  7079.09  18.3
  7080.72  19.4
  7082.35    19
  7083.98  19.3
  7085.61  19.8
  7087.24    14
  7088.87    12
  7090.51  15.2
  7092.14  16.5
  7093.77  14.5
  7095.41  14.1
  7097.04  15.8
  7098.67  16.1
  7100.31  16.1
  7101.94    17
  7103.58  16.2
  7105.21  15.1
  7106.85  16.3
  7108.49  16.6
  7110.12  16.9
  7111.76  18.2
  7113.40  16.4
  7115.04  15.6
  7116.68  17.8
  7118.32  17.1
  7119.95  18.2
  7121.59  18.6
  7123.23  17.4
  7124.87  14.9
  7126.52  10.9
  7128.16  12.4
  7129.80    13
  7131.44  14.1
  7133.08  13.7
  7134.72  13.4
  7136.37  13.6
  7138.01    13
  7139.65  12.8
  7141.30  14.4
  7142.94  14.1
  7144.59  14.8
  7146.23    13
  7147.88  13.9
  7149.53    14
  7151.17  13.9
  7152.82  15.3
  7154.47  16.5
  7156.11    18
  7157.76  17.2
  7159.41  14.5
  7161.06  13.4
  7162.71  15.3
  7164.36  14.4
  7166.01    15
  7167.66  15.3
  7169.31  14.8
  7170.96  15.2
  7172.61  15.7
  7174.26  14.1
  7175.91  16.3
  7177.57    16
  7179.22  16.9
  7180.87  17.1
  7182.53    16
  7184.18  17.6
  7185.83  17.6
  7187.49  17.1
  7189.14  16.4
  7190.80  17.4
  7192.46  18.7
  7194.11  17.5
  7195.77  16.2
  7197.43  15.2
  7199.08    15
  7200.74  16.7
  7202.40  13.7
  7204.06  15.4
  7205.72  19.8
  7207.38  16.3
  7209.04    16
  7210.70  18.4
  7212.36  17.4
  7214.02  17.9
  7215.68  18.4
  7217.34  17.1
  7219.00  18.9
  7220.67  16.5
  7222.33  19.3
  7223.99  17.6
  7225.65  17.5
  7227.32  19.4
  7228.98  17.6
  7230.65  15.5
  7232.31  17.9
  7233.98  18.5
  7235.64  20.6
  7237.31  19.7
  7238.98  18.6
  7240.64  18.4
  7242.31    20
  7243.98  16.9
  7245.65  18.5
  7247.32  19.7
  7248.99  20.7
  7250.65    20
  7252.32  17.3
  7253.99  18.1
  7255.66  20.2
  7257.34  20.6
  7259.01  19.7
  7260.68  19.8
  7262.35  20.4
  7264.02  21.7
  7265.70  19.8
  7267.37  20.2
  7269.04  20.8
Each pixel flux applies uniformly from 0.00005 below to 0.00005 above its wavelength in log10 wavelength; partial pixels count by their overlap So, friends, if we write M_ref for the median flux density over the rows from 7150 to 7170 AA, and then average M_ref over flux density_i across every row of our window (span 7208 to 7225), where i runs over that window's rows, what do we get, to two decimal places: 0.86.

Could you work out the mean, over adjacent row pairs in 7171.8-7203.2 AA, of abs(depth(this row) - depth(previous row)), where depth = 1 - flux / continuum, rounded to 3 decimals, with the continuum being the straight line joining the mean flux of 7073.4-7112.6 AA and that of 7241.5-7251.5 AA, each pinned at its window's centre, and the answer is 0.060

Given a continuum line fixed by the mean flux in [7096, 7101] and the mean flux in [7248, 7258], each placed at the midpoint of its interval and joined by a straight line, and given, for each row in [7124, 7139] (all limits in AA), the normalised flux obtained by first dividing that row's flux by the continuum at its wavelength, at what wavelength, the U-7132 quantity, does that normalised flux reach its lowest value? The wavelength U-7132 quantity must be 7126.52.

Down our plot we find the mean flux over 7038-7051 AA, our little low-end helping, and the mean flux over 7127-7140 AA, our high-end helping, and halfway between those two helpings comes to 18.2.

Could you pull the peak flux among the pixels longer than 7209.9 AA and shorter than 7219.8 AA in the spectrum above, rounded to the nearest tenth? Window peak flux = 18.9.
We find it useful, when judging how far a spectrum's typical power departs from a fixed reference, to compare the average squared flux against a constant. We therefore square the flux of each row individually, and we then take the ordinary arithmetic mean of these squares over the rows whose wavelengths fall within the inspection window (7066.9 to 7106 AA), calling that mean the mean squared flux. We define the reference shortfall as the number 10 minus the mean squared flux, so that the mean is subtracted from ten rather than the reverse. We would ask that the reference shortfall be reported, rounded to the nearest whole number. -290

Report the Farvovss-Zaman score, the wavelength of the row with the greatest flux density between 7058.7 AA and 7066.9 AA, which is 7059.55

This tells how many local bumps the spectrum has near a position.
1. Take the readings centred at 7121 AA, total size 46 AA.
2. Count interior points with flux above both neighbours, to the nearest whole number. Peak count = 7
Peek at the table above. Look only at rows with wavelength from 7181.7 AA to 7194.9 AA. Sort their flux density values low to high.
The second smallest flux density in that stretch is 16.4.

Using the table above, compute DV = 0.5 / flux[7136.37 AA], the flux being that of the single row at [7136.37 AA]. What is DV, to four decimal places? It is 0.0368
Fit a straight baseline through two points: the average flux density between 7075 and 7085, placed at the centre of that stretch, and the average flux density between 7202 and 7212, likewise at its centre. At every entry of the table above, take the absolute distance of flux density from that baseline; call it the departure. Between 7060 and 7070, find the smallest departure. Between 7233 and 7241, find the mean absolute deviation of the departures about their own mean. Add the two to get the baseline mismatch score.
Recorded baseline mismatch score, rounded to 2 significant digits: 1.2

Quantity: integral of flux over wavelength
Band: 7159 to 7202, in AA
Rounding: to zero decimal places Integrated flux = 687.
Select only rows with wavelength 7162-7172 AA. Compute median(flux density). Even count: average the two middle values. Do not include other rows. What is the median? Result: 15.1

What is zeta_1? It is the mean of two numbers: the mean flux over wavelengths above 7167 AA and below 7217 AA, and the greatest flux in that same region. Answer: 18.2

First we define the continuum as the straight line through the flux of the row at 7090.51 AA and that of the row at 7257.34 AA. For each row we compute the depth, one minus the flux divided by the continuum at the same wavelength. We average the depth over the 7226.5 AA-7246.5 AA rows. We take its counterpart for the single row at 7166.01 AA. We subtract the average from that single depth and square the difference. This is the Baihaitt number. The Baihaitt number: 0.0059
